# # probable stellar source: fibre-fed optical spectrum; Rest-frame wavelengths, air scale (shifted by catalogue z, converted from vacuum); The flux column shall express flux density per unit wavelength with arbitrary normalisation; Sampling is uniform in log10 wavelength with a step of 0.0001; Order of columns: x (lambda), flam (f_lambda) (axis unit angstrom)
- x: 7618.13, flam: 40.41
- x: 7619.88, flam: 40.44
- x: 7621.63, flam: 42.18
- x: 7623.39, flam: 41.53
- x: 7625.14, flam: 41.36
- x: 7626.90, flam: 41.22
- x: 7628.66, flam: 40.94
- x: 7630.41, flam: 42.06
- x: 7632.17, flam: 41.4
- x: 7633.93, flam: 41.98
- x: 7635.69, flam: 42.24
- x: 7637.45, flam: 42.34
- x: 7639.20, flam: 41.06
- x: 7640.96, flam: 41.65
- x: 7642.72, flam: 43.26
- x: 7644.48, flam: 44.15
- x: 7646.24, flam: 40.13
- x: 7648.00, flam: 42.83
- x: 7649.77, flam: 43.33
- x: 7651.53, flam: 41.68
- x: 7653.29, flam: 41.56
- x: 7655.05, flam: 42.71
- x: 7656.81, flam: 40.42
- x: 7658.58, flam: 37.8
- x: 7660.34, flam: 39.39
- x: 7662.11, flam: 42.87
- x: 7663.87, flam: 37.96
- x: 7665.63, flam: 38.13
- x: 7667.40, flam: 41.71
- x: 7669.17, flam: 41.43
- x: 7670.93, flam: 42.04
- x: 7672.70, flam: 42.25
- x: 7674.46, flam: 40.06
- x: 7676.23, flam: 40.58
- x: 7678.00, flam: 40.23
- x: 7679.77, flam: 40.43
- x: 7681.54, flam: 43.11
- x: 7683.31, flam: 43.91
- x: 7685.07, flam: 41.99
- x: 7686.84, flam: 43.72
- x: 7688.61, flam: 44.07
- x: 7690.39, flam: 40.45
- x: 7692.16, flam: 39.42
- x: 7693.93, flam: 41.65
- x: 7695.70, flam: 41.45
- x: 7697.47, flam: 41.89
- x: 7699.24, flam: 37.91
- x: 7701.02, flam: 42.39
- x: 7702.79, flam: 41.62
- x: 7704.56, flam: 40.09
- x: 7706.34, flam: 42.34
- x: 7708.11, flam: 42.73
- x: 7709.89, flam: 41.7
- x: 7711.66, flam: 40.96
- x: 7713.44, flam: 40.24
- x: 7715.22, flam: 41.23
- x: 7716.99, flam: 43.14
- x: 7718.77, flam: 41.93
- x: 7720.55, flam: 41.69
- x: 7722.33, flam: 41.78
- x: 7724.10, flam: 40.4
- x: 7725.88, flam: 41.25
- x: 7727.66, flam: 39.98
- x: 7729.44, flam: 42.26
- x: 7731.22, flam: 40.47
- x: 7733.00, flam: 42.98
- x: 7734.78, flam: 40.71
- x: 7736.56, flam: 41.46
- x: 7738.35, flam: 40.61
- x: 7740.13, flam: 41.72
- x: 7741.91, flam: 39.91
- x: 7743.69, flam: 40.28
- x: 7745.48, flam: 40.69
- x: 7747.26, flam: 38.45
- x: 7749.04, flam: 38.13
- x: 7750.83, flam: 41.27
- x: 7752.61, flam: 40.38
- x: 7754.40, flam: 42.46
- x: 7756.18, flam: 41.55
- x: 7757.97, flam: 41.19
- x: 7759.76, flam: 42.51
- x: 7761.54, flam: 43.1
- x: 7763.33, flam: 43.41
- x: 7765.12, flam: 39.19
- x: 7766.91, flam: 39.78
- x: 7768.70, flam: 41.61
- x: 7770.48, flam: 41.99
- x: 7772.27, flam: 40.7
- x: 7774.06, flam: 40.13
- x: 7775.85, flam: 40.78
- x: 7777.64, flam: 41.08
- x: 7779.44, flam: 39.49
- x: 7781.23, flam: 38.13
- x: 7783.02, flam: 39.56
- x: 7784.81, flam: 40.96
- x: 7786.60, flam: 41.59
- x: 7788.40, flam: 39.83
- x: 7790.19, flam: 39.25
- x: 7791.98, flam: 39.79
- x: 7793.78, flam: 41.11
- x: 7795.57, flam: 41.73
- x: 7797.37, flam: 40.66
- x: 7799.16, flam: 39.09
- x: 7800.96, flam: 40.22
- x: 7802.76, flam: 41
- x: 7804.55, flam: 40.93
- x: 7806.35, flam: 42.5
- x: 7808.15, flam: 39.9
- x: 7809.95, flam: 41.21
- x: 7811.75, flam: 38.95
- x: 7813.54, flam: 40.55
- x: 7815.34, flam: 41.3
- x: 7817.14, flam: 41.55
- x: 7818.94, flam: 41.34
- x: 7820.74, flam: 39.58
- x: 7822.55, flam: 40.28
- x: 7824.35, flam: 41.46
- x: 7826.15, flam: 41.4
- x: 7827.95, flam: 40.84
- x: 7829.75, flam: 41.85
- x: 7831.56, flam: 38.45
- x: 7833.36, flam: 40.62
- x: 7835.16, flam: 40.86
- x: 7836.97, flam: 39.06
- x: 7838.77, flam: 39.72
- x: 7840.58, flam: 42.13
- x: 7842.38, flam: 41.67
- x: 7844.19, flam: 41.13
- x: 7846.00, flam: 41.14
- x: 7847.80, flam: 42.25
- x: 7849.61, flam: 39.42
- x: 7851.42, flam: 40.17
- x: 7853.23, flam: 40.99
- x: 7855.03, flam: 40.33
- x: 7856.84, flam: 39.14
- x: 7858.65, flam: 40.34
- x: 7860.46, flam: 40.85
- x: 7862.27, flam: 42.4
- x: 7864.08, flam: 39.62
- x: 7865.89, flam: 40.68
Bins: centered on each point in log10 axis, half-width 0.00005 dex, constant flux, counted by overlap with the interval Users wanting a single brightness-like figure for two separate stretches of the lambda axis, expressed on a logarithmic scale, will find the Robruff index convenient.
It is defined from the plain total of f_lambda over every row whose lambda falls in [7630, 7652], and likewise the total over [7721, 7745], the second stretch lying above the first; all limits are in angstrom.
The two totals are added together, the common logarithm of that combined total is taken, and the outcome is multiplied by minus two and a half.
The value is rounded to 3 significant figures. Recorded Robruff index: -7.59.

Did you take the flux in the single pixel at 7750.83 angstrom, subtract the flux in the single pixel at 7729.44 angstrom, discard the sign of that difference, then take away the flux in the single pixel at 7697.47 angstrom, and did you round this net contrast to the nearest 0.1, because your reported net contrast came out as -40.9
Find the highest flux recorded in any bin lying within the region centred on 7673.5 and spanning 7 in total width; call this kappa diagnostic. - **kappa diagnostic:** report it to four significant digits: 42.25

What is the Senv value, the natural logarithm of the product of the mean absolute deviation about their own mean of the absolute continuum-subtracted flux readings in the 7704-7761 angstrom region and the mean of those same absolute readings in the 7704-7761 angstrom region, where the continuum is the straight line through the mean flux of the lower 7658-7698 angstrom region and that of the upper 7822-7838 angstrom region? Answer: -0.68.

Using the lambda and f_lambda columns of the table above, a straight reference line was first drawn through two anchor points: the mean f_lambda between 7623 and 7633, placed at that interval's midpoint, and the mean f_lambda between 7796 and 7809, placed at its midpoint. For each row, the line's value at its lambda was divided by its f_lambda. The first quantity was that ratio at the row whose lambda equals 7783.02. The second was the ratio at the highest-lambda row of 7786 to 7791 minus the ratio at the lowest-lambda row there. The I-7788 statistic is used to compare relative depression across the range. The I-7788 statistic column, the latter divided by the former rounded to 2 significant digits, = 0.056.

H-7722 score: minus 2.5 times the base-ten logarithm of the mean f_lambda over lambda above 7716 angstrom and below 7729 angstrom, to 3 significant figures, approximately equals -4.04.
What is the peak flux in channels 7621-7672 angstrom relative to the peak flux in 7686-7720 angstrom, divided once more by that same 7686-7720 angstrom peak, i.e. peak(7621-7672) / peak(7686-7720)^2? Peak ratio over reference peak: 0.0227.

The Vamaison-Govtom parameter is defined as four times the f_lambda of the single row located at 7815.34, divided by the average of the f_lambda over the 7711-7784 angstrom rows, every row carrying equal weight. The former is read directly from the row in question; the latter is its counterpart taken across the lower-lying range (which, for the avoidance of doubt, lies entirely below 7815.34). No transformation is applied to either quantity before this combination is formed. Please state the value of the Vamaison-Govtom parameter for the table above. 4.04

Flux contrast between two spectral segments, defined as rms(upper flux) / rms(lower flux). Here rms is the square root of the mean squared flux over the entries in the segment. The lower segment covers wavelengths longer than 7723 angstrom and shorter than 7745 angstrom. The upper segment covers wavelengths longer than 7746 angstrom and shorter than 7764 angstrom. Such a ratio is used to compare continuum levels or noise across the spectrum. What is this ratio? 1.007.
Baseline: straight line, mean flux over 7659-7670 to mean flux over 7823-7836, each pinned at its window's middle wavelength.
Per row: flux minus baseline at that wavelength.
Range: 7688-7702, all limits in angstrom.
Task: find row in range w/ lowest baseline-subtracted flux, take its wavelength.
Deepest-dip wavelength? 7699.24 angstrom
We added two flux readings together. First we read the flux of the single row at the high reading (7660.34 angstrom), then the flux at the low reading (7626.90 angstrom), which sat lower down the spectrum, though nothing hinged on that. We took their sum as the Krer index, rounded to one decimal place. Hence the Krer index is 80.6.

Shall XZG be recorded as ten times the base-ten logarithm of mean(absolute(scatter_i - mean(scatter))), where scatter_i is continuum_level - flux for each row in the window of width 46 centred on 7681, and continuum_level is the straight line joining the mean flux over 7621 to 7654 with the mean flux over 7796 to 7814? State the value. 1.9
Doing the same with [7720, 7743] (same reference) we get -1.3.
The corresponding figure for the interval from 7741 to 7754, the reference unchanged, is -0.4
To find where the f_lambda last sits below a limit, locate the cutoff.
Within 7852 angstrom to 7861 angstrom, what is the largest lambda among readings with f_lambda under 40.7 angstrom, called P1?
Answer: 7858.65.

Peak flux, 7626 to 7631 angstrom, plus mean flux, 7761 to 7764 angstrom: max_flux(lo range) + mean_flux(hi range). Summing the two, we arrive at 85.3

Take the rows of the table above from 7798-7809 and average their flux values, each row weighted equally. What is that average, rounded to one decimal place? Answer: 40.6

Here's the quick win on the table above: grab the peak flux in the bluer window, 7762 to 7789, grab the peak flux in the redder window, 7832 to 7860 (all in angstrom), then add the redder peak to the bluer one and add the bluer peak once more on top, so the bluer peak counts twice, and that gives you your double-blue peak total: 129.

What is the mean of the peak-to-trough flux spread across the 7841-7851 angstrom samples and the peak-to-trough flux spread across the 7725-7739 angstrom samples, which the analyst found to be 2.9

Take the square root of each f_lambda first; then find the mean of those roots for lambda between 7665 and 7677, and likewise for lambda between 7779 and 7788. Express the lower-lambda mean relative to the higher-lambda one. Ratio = 1.01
